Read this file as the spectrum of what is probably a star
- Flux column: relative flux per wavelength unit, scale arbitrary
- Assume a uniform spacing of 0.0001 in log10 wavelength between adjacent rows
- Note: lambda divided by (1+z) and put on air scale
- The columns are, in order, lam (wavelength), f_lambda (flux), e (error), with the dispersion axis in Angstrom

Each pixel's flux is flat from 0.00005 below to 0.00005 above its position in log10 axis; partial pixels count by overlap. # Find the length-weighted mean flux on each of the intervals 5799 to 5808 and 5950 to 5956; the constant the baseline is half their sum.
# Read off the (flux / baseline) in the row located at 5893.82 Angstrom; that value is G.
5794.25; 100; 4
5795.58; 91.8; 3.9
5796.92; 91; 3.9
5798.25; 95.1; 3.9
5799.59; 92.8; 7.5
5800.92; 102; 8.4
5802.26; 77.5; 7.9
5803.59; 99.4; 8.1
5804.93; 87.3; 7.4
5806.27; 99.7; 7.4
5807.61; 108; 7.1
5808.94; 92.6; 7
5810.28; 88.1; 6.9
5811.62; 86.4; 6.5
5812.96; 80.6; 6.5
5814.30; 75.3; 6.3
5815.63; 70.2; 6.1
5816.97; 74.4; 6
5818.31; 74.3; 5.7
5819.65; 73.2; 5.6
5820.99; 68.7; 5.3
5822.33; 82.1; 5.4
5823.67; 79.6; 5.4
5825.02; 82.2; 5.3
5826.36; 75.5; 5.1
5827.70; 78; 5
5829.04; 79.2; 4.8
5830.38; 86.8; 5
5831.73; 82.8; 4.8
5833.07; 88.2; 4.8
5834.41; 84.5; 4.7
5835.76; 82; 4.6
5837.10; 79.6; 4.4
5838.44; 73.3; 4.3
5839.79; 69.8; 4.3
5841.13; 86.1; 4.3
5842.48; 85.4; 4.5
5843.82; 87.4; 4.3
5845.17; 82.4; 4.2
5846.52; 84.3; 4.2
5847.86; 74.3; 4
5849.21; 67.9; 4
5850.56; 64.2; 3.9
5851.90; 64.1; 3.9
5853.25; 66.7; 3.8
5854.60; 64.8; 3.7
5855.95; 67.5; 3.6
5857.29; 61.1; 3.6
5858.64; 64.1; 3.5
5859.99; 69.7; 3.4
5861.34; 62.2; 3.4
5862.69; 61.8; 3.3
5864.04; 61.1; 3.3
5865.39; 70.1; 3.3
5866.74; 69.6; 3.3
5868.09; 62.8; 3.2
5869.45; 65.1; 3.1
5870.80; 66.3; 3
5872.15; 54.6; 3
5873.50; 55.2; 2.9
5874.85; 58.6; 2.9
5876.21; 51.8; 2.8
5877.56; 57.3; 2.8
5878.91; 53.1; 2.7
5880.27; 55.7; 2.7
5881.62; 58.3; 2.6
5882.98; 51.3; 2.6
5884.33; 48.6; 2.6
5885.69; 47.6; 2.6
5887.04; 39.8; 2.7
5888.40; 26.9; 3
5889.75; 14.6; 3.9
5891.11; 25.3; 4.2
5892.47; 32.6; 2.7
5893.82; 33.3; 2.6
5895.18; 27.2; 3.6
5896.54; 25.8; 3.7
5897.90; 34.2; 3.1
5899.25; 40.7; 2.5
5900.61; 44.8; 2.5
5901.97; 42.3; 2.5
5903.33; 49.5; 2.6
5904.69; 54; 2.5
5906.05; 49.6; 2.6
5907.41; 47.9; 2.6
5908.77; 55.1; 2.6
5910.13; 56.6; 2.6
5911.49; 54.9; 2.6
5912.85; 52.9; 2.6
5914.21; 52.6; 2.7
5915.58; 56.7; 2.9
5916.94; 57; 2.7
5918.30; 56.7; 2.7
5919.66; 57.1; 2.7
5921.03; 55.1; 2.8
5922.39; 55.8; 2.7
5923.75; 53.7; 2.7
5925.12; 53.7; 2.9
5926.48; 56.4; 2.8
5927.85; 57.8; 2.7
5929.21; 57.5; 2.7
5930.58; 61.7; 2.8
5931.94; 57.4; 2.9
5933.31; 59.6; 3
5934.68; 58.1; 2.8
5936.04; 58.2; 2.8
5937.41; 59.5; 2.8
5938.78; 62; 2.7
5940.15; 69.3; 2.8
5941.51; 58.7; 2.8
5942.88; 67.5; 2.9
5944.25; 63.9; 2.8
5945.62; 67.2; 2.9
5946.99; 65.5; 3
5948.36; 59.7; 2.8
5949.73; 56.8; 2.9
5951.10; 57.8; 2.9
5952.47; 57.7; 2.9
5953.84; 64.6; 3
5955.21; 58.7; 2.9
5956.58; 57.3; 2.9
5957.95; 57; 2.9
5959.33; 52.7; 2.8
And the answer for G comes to 0.4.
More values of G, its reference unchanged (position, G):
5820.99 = 0.9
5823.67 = 1.0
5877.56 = 0.7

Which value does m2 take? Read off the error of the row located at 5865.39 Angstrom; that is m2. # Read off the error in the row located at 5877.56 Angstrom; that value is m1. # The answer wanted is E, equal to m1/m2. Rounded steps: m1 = 2.8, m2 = 3.3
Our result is 0.85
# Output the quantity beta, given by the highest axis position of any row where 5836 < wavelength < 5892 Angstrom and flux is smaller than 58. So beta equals 5891.11 Angstrom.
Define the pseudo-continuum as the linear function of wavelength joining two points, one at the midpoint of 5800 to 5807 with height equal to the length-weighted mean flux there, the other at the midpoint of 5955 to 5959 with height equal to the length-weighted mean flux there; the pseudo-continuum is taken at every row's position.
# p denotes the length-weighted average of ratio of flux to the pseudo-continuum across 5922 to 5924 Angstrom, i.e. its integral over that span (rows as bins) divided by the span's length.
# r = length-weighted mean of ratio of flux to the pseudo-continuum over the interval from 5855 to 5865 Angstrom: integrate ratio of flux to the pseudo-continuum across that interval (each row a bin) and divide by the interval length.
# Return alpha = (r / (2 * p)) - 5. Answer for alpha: -4.52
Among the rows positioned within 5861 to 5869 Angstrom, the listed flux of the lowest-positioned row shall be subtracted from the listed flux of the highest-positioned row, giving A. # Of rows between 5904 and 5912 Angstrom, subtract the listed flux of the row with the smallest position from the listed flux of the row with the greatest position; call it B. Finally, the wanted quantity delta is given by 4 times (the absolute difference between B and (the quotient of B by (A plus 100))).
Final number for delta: 4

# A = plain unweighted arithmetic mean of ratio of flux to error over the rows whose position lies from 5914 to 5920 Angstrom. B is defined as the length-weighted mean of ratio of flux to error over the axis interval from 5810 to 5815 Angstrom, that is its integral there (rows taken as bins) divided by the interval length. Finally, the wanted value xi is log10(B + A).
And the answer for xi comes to 1.52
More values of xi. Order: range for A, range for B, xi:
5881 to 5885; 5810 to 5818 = 1.51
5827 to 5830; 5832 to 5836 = 1.53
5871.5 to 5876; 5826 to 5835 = 1.56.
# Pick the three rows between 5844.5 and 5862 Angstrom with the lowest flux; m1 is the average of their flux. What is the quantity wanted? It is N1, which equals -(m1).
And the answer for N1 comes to -62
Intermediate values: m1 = 62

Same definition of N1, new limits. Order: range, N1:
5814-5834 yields -71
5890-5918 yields -26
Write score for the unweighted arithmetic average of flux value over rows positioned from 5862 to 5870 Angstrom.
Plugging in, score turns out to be 65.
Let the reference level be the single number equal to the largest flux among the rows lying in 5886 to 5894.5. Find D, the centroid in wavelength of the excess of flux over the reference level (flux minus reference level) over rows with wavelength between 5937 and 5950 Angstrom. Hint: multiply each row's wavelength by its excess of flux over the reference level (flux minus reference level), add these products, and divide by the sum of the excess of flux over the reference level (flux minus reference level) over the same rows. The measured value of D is 5943.5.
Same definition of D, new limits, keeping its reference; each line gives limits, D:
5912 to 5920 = 5916.5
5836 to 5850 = 5843.1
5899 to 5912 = 5907.2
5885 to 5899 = 5892.9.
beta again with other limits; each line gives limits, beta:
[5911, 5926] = 5925.12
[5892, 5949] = 5931.94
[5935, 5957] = 5956.58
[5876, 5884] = 5882.98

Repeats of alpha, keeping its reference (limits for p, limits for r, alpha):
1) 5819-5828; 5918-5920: -4.50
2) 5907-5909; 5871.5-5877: -4.52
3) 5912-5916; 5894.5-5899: -4.74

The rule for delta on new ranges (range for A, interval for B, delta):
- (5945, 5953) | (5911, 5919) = 7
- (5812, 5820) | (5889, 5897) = 44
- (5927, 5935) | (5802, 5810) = 60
